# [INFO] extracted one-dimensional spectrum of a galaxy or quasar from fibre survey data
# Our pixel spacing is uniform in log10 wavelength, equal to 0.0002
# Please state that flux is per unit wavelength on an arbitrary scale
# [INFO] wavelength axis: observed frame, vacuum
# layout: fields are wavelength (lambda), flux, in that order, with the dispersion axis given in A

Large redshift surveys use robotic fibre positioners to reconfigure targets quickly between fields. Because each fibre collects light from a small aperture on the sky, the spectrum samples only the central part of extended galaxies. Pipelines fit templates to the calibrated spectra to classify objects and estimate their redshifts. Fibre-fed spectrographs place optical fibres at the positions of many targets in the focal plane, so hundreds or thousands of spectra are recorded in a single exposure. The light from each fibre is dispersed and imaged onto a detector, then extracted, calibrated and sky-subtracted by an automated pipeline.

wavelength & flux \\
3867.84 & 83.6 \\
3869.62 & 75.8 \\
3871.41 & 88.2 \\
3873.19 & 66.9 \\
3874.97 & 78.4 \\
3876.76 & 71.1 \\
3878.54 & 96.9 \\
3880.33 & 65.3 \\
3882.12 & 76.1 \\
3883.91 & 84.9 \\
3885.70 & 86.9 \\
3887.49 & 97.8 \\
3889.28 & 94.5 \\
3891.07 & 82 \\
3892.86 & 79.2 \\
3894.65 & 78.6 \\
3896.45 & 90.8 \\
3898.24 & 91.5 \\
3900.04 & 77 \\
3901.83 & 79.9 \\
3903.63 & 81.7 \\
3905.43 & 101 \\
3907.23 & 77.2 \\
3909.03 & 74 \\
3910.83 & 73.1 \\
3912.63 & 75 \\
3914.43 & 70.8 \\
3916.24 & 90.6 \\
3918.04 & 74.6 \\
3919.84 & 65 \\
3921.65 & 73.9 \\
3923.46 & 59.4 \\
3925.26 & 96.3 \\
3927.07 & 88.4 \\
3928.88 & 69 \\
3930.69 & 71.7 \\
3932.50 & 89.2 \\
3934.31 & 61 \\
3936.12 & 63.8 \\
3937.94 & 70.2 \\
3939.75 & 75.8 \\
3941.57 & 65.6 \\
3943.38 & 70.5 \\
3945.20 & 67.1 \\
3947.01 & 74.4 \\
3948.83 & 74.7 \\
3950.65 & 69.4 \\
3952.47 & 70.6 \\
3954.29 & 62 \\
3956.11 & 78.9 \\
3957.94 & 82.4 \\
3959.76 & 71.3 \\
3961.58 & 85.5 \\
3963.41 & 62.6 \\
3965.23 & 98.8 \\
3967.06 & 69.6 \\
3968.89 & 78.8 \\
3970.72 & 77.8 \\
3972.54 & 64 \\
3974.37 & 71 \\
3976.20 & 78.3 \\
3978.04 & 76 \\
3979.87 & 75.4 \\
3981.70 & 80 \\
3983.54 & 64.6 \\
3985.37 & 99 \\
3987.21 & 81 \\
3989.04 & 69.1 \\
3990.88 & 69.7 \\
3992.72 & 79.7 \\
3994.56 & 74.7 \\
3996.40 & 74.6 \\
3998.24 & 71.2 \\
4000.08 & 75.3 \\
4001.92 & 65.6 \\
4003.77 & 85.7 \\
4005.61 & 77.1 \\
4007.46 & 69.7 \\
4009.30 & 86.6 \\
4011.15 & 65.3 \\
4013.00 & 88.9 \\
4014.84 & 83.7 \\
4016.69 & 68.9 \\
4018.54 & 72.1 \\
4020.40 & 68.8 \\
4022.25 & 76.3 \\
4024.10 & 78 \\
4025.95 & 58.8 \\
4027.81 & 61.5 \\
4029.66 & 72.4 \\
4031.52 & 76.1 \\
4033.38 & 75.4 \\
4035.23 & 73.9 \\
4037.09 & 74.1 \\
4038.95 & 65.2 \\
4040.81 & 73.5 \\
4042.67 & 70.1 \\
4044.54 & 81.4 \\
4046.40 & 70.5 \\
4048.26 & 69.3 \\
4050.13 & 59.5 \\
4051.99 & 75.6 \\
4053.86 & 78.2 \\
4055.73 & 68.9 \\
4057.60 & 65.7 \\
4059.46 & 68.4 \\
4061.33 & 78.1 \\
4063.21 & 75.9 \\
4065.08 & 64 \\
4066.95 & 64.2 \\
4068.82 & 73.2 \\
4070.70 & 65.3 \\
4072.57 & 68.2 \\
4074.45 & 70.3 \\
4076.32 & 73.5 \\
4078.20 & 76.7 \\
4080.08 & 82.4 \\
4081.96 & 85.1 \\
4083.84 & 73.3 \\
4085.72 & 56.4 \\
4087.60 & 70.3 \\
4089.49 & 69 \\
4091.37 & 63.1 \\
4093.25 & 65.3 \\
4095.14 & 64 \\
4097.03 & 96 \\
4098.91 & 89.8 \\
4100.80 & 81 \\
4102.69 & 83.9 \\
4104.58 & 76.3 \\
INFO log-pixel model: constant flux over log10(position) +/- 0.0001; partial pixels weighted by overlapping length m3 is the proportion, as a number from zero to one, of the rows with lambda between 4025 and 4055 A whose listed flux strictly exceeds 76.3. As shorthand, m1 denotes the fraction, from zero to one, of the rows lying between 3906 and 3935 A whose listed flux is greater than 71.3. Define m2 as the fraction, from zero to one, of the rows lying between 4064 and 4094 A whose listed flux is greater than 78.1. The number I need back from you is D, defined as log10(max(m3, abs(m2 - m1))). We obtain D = -0.2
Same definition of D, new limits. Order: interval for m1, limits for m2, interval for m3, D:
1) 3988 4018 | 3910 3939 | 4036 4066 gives -0.5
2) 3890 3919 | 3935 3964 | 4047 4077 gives -0.1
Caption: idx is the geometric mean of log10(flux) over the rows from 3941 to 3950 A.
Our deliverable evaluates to 1.847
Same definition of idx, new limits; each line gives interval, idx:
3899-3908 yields 1.918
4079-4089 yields 1.861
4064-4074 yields 1.825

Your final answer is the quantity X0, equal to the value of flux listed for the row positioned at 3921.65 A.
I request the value 73.9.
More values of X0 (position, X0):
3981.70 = 80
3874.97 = 78.4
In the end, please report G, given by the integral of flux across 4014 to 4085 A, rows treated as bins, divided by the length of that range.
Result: 72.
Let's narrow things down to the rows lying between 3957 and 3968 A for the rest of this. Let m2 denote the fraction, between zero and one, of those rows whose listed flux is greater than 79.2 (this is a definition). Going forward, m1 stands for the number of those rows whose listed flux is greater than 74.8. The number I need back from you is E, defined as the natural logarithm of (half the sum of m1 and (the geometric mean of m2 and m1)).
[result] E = 0.7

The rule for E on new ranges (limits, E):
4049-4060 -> 0.0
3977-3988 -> 1.2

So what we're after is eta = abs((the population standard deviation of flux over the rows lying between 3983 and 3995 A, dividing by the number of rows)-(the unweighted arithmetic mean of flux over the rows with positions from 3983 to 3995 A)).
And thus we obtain 66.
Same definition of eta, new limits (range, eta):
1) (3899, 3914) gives 71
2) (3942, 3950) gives 69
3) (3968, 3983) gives 70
